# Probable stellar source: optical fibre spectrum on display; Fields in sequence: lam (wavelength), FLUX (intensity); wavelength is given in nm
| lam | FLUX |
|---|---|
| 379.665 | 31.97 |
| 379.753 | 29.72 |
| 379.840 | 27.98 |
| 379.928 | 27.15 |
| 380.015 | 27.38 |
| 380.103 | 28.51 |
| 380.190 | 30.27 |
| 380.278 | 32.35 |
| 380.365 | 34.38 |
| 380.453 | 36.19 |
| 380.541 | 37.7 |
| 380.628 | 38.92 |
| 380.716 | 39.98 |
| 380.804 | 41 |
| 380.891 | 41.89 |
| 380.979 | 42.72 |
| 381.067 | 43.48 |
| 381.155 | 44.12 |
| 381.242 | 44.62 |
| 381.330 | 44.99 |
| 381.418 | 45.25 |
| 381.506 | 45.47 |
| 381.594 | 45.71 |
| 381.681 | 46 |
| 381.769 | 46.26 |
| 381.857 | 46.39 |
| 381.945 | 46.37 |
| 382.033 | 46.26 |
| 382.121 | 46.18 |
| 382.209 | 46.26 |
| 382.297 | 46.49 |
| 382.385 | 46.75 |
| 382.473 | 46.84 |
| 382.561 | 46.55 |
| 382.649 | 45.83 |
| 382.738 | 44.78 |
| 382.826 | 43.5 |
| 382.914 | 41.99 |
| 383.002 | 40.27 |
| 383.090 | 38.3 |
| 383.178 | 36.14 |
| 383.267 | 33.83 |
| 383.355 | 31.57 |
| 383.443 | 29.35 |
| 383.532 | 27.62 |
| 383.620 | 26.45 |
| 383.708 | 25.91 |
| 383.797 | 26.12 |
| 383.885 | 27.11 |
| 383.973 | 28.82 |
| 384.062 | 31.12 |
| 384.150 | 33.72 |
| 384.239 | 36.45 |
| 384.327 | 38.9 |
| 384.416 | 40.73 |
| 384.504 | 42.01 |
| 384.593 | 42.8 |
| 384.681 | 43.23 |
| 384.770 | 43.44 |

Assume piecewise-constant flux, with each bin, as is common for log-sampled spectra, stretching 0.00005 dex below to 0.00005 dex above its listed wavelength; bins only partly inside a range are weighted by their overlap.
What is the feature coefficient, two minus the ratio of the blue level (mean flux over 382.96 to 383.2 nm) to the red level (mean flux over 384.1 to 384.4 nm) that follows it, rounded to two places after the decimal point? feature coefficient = 0.95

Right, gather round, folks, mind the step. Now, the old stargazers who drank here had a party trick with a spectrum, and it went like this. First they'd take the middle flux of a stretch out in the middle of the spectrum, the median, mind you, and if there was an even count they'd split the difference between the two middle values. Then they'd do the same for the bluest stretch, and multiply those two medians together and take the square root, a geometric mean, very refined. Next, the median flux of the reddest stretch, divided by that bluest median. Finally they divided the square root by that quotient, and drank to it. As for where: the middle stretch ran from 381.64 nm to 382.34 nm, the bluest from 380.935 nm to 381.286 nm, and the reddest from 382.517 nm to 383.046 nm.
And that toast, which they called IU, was 45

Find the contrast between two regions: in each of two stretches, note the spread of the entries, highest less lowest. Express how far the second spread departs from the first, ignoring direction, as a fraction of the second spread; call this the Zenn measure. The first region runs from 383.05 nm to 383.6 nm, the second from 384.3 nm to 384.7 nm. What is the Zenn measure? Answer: 1.5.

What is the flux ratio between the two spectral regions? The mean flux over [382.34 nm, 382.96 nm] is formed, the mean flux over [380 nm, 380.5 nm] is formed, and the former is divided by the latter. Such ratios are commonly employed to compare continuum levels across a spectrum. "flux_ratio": 1.4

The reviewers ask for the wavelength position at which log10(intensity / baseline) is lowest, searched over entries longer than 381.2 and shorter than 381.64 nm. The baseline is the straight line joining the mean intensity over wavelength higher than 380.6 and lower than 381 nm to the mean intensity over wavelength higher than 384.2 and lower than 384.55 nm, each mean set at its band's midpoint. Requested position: 381.242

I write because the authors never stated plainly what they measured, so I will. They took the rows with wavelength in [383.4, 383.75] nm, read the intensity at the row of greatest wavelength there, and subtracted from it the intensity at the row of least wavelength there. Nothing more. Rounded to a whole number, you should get -3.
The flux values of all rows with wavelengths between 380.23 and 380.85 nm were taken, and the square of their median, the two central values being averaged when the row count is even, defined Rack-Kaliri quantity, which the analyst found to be 1421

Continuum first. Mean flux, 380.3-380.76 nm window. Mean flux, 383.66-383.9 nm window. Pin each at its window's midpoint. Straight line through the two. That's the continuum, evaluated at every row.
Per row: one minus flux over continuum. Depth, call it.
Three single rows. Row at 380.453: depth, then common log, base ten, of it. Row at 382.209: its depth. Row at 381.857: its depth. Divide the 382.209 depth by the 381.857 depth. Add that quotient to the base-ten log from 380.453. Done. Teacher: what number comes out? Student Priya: 0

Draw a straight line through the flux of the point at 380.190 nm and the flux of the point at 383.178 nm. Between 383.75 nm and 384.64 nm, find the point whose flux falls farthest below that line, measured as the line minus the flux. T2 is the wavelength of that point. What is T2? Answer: 383.797 nm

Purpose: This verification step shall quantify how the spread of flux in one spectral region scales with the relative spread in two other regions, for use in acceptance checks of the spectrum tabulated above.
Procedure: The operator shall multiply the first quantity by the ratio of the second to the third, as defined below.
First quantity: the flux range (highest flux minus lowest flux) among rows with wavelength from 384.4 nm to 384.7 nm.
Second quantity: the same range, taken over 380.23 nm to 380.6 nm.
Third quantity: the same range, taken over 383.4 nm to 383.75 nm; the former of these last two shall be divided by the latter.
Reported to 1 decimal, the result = 3.9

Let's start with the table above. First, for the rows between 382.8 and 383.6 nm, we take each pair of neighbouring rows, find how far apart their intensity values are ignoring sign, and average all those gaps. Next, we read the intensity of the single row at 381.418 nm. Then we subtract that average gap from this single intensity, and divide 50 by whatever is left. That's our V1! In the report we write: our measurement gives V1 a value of 1.16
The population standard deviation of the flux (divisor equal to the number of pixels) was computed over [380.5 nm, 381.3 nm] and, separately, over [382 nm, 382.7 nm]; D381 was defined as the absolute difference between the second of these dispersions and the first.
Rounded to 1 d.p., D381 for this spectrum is 1.9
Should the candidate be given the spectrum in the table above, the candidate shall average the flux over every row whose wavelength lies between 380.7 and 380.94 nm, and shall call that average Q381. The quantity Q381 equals 41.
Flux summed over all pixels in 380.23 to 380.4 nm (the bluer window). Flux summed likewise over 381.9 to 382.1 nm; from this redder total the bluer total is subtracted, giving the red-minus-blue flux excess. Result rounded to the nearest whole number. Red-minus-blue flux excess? 26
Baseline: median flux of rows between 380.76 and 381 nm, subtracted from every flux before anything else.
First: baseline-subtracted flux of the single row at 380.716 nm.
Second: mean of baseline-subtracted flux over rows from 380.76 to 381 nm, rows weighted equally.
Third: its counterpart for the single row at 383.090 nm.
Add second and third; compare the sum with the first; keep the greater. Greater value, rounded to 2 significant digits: -1.9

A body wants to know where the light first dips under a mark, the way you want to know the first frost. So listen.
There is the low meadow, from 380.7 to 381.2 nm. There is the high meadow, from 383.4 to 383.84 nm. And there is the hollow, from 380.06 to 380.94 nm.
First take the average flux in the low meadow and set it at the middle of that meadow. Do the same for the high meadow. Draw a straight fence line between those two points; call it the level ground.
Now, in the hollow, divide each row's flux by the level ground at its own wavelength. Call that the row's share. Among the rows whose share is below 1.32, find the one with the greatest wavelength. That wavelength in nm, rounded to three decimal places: 380.891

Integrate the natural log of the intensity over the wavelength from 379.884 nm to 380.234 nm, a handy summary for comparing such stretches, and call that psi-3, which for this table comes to 1.17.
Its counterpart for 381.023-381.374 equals 1.33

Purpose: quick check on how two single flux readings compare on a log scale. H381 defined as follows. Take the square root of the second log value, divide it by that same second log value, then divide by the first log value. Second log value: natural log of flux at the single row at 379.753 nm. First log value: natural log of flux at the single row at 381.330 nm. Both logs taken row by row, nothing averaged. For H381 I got 0.143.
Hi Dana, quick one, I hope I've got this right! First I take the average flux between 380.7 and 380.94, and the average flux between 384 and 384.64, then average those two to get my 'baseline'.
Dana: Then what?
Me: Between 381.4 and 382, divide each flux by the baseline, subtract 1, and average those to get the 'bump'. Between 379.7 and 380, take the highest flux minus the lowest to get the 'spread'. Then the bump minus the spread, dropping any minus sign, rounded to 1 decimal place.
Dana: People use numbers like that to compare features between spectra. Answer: 2.4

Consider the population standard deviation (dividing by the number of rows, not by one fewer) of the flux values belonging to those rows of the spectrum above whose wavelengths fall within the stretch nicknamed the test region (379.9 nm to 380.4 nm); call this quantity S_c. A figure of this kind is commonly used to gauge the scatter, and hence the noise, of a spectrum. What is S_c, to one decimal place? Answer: 2.6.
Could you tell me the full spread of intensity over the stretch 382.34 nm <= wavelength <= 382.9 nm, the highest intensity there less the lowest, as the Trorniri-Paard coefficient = 3.3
